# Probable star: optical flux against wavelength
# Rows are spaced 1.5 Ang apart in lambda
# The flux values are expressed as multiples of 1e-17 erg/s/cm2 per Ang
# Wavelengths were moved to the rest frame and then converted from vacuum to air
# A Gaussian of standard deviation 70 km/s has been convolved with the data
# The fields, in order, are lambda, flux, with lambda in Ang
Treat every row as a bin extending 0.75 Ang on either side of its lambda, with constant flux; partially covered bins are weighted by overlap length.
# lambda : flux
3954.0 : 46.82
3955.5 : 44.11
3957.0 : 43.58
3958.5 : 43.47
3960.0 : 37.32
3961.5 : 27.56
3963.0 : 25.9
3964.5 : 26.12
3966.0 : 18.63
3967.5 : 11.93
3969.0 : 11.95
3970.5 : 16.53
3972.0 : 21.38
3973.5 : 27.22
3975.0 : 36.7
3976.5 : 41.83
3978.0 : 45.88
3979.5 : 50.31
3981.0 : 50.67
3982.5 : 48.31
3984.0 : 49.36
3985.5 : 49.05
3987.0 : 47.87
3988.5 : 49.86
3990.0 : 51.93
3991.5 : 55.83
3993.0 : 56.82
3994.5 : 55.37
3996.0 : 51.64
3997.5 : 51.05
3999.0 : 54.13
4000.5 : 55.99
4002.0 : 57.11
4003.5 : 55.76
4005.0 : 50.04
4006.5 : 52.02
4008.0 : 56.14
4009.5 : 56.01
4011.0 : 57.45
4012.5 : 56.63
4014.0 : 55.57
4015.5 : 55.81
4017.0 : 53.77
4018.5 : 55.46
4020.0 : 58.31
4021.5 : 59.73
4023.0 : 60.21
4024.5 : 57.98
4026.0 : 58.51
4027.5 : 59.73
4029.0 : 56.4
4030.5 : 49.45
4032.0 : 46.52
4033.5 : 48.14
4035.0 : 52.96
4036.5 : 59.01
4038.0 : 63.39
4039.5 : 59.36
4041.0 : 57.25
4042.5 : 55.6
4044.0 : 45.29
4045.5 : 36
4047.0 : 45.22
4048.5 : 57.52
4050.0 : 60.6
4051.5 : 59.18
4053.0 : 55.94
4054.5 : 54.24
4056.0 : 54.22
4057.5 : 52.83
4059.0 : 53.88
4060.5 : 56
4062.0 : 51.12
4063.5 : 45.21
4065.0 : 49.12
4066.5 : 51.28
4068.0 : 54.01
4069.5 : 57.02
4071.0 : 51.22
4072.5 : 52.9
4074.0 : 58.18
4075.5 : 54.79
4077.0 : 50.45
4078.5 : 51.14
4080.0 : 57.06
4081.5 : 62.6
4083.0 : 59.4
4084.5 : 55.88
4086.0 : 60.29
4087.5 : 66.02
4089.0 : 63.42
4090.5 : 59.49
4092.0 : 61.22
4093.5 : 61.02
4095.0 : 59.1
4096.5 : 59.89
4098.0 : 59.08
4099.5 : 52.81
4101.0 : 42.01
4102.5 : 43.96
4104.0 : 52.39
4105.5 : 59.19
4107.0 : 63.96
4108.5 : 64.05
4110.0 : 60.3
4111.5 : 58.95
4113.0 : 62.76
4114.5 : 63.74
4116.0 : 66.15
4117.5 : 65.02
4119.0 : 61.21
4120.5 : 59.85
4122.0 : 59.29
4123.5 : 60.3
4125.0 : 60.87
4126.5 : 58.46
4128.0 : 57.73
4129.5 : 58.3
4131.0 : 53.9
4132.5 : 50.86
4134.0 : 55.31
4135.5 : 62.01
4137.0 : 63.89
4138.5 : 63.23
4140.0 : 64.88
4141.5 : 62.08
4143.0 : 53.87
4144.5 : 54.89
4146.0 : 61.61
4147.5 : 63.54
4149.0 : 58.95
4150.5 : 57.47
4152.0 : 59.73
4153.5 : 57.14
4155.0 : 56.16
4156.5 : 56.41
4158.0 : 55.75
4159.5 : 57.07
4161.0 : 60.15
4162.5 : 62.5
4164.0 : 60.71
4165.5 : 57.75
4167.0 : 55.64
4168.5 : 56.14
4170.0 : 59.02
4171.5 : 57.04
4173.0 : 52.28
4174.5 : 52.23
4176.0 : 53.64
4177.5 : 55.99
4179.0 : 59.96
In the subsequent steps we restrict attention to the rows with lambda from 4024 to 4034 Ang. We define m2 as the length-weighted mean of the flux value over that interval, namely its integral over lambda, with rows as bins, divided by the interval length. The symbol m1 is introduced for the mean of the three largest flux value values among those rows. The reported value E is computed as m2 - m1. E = -4.88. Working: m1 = 58.7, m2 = 53.9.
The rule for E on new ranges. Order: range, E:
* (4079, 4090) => -3.59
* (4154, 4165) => -2.77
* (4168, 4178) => -2.25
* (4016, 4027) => -1.77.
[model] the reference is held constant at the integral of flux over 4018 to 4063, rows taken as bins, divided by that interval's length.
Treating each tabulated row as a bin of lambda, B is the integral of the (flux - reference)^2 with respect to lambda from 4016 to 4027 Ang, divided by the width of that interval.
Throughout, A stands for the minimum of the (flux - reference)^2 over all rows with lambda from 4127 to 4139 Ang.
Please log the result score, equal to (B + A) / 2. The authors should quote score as 7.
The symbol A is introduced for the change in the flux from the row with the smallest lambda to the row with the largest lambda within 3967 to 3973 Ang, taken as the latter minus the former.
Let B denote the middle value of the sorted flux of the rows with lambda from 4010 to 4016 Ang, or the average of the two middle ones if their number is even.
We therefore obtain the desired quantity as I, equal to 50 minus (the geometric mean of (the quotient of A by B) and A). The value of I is 48.7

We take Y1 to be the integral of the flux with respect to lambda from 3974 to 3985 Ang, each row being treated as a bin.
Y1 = 504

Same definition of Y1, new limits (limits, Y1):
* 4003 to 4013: 548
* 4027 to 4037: 529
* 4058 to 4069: 568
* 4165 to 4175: 558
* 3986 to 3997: 579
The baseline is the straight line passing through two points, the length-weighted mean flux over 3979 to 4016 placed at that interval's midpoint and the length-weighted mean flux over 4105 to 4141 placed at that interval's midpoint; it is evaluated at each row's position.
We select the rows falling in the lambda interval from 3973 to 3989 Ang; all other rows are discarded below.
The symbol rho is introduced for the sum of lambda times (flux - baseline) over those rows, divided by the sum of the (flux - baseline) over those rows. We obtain 3977.6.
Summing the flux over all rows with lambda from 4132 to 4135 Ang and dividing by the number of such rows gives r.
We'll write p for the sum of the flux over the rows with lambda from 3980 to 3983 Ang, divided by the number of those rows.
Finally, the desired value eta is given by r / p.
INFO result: 1.07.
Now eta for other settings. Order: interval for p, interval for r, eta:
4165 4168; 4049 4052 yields 1.06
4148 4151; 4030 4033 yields 0.82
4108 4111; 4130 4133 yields 0.84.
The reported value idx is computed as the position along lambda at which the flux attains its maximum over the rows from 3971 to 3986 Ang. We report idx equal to 3981.0 Ang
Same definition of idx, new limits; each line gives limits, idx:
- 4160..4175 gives 4162.5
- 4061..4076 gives 4074.0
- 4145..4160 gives 4147.5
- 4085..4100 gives 4087.5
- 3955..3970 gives 3955.5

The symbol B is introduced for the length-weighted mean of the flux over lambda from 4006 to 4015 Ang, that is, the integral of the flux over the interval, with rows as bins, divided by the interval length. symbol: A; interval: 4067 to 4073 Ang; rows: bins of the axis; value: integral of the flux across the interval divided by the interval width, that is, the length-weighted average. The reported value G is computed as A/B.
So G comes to 0.96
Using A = 54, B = 56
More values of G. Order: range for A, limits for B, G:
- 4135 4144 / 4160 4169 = 1.04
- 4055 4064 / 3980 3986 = 1.06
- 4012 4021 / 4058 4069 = 1.08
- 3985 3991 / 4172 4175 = 0.95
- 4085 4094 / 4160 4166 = 1.03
